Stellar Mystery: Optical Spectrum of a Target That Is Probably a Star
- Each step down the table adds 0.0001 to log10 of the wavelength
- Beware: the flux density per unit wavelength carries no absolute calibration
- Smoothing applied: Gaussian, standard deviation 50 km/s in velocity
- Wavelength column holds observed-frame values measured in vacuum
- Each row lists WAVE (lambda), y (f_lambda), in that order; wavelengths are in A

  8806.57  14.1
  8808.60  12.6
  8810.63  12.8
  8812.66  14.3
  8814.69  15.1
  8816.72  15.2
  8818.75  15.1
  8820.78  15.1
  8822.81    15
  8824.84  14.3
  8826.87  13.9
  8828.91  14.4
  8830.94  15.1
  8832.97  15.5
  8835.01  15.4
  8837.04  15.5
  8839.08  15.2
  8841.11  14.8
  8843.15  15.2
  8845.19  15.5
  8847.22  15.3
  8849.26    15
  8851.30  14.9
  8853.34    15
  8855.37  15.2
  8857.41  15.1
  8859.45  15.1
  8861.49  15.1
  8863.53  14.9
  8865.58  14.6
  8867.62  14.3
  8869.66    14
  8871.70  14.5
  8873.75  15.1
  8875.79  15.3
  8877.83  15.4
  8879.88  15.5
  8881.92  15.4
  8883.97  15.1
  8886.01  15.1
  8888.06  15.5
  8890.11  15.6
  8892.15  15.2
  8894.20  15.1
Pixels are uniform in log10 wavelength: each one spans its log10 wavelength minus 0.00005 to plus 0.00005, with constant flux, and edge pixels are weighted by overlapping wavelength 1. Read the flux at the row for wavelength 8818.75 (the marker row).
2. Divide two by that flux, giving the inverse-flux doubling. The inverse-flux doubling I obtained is 0.1325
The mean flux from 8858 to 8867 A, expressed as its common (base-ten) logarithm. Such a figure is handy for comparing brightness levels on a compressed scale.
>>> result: 1.17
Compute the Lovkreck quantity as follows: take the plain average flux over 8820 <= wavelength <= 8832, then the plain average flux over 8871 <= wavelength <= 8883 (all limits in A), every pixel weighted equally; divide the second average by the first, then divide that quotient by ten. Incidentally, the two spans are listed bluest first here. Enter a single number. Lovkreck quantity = 0.104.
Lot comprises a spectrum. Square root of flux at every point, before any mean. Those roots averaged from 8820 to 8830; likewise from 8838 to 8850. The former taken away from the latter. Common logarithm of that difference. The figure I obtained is -1.09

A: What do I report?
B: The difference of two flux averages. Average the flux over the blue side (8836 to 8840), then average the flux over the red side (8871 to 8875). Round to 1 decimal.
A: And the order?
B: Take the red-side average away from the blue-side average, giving 0.5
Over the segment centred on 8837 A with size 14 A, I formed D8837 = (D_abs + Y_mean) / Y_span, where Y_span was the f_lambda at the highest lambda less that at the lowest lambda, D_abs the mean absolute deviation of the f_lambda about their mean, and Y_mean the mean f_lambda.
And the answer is 154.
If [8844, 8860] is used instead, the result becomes -38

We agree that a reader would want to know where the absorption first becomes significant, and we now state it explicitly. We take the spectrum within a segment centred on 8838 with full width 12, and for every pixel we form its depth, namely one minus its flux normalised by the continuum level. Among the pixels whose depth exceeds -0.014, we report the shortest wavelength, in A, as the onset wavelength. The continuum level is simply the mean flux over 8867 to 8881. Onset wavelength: 8841.11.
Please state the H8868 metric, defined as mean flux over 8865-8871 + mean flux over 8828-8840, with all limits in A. 29.5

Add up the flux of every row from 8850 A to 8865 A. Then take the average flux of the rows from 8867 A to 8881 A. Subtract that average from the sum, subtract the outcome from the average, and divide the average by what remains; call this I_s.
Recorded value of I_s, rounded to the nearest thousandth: -0.197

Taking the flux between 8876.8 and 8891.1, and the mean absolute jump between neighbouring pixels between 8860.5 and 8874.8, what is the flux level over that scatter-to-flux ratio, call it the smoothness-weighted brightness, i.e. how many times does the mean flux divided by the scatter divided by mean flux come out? 644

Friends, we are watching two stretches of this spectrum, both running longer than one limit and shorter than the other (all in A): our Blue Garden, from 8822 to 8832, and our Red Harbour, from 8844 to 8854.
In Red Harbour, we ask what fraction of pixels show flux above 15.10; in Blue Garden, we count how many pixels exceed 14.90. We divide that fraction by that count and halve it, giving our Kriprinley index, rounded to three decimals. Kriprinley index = 0.100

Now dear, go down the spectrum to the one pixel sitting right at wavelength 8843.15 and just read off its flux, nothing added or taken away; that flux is 15.2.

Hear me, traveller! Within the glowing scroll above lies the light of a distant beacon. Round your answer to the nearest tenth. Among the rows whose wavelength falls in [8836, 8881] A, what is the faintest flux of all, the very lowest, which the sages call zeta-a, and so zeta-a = 14.0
